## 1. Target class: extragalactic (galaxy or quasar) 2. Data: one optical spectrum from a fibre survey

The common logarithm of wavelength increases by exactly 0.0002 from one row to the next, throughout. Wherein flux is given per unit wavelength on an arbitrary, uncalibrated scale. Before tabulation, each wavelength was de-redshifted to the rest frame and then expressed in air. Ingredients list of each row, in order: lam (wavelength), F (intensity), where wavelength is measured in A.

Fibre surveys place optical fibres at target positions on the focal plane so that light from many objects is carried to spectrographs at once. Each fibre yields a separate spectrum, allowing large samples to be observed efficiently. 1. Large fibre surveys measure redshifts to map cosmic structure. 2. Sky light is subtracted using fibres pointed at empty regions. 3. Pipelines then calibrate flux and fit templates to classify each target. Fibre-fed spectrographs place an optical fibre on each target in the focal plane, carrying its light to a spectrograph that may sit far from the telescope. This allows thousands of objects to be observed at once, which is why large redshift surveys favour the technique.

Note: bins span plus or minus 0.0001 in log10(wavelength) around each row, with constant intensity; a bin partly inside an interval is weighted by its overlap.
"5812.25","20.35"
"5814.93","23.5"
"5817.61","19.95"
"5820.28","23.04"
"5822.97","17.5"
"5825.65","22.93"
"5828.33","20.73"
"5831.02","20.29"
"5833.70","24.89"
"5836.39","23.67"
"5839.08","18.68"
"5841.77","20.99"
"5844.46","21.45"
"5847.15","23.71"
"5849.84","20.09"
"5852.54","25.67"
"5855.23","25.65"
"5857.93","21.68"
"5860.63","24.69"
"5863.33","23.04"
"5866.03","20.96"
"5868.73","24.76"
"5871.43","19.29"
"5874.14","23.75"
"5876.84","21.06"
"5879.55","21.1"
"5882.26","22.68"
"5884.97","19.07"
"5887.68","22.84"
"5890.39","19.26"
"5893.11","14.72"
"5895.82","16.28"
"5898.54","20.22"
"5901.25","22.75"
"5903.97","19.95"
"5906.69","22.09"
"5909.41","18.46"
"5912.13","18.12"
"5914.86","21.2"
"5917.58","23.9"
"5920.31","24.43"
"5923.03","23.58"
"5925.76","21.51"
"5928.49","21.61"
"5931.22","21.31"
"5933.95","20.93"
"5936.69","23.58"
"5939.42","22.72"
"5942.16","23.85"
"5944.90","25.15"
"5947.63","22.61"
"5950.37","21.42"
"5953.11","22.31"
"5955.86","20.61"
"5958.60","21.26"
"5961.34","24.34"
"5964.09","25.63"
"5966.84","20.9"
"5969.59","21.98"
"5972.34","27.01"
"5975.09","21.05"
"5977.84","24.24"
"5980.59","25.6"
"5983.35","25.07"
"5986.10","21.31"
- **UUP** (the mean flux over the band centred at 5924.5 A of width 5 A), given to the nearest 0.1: 22.5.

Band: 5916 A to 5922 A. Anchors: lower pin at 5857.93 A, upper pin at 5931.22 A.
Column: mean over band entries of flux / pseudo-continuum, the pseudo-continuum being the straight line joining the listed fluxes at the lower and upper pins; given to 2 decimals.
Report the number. 1.13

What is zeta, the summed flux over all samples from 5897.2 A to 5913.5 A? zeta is 122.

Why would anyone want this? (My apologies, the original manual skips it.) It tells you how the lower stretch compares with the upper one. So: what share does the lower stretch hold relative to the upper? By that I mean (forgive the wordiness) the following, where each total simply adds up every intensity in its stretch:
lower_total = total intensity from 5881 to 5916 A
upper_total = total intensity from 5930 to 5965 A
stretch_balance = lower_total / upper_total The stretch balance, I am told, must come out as 0.87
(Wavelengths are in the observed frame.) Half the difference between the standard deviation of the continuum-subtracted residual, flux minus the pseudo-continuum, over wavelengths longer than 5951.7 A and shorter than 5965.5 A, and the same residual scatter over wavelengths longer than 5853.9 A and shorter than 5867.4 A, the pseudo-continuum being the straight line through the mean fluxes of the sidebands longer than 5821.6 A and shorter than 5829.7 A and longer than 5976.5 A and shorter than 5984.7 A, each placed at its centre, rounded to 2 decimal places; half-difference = -0.02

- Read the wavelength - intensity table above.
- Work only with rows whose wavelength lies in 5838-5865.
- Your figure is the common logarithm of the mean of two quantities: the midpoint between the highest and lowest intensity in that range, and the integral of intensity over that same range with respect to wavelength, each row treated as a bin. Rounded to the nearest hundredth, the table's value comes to 2.50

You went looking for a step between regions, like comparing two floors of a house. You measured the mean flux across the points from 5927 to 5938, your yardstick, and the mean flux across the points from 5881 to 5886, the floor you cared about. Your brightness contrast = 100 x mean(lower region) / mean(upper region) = 96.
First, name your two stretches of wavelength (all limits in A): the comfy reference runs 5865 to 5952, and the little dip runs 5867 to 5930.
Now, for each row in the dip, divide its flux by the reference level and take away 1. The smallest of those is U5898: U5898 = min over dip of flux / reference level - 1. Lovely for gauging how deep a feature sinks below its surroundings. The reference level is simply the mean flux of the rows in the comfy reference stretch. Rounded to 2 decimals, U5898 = -0.31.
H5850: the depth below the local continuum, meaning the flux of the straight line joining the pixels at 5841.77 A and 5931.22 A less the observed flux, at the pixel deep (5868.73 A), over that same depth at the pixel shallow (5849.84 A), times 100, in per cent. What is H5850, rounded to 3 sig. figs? -395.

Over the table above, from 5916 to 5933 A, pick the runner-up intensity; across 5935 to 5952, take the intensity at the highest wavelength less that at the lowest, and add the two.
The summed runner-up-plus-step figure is 21.7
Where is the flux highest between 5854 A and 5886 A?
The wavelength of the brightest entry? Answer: 5855.23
